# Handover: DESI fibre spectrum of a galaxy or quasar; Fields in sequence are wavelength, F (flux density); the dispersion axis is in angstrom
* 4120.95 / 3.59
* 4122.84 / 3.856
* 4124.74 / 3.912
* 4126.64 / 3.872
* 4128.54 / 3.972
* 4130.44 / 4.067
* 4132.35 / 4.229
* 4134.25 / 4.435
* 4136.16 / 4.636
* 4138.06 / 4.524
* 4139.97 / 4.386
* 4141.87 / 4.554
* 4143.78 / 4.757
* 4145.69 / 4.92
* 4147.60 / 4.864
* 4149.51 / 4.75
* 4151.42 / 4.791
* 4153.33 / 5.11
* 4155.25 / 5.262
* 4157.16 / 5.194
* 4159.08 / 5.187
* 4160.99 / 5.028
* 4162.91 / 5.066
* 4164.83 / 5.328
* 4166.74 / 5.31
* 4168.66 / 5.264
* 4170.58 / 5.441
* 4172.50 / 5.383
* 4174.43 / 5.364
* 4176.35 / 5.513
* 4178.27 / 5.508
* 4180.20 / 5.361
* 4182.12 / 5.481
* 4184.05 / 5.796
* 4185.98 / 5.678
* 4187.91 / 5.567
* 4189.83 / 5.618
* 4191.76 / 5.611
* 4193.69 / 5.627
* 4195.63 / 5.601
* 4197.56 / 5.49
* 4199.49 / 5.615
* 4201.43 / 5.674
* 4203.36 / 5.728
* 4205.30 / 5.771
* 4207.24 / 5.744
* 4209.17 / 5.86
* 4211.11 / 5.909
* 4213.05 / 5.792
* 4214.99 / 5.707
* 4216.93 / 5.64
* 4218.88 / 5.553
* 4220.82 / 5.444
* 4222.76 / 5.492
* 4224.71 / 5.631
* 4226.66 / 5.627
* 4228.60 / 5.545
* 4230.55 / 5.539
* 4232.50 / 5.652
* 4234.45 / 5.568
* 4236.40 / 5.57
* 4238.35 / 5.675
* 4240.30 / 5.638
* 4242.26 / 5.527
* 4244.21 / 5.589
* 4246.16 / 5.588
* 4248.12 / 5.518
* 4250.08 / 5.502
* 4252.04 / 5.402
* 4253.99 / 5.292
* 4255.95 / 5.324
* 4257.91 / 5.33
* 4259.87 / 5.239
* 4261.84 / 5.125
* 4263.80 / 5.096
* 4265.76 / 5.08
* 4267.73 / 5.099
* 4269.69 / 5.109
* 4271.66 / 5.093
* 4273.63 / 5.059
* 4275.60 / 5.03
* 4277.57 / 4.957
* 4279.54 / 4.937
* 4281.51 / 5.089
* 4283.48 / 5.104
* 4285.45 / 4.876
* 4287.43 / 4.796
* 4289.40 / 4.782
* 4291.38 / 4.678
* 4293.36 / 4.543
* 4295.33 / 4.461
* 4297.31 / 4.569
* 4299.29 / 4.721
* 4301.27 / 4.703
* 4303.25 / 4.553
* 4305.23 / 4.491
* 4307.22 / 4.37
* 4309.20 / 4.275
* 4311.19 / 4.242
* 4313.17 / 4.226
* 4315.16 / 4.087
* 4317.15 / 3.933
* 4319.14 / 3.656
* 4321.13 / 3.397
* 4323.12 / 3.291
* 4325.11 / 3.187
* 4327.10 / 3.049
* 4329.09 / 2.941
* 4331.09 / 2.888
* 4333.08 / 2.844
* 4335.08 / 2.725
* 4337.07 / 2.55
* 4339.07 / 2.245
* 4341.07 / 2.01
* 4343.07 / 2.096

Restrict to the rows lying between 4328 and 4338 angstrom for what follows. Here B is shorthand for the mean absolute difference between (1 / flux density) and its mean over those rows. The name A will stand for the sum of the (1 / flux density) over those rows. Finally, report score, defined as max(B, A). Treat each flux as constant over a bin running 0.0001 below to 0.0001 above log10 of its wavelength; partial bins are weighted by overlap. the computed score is 1.80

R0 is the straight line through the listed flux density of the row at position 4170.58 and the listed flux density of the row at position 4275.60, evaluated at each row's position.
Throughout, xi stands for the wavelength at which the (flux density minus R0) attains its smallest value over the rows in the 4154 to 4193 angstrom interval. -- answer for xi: 4160.99 angstrom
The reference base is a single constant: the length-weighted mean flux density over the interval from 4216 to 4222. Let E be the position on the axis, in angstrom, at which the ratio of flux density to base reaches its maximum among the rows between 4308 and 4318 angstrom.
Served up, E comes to 4309.20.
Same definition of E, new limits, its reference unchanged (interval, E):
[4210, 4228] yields 4211.11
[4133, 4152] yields 4145.69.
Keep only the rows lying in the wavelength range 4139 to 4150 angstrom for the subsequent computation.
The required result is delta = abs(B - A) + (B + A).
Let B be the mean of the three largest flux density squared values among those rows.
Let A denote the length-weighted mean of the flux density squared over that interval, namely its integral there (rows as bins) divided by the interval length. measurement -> 47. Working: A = 22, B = 23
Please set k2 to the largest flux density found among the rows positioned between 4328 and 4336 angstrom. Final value 2.941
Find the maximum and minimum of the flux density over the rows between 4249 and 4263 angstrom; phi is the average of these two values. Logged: 5.31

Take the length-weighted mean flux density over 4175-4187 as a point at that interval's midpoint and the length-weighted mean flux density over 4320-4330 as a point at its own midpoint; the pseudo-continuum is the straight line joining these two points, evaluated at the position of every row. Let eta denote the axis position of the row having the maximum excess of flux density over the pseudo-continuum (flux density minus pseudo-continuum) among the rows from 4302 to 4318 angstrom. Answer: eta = 4303.25 angstrom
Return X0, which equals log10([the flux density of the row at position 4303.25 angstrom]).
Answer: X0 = 0.66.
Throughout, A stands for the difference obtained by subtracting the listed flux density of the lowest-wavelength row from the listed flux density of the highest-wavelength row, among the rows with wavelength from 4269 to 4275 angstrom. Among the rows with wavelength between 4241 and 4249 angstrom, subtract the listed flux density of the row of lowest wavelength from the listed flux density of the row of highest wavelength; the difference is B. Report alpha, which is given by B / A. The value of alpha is 0.18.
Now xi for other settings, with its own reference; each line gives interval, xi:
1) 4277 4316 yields 4315.16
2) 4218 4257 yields 4253.99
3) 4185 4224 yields 4197.56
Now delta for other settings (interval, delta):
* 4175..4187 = 64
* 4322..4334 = 20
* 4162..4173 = 58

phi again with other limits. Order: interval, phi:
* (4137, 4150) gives 4.65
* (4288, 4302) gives 4.62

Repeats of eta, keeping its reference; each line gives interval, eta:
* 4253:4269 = 4257.91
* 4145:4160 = 4155.25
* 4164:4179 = 4178.27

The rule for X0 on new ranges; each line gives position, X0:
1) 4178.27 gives 0.74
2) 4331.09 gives 0.46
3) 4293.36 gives 0.66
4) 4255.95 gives 0.73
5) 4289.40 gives 0.68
